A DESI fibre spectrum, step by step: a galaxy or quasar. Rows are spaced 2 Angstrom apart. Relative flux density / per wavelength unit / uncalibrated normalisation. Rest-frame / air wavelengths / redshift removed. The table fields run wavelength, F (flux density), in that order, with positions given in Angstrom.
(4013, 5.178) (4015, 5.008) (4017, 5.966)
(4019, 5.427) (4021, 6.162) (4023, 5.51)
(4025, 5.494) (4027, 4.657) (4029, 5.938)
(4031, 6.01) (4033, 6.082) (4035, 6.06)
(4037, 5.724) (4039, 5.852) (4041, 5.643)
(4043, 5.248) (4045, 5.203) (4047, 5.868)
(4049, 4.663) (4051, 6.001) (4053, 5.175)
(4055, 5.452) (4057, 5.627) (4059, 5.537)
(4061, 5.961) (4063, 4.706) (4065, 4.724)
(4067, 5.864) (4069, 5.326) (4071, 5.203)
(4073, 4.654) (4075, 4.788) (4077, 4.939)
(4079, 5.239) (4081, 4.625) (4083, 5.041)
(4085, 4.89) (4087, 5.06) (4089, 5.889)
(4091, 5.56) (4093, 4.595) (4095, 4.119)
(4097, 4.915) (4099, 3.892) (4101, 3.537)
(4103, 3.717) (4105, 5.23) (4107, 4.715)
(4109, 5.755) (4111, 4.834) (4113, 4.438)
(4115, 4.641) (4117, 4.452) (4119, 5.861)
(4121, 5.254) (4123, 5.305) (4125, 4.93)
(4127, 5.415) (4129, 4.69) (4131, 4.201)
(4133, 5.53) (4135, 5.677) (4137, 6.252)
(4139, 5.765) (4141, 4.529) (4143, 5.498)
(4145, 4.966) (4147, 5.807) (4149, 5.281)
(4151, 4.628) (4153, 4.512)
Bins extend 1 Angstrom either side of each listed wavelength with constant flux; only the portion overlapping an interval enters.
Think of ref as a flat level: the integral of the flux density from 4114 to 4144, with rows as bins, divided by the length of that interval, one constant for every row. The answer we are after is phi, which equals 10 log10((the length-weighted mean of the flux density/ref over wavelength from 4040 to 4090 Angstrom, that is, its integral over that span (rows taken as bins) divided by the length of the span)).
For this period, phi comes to 0.0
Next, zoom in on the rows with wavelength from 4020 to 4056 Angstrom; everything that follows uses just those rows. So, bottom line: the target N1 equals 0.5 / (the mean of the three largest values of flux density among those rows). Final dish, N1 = 0.0819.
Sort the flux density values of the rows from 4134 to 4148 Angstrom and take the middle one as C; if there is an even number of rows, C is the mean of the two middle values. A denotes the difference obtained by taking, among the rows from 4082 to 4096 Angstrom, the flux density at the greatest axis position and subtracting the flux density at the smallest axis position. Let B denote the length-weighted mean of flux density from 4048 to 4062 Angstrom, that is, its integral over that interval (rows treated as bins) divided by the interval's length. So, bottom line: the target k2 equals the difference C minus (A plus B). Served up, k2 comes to 1.1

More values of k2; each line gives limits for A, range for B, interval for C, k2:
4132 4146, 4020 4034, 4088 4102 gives -0.5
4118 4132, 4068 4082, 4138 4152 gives 2.0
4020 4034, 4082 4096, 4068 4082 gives 0.0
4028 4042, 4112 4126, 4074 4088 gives 0.3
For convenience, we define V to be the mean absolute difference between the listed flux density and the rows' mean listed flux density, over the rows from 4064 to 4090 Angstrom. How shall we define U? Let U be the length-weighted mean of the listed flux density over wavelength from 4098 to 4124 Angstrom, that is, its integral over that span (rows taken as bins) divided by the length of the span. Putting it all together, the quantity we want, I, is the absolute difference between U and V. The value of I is 4.43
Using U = 4.7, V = 0.314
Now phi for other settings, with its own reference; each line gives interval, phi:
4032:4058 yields 0.3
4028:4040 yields 0.6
